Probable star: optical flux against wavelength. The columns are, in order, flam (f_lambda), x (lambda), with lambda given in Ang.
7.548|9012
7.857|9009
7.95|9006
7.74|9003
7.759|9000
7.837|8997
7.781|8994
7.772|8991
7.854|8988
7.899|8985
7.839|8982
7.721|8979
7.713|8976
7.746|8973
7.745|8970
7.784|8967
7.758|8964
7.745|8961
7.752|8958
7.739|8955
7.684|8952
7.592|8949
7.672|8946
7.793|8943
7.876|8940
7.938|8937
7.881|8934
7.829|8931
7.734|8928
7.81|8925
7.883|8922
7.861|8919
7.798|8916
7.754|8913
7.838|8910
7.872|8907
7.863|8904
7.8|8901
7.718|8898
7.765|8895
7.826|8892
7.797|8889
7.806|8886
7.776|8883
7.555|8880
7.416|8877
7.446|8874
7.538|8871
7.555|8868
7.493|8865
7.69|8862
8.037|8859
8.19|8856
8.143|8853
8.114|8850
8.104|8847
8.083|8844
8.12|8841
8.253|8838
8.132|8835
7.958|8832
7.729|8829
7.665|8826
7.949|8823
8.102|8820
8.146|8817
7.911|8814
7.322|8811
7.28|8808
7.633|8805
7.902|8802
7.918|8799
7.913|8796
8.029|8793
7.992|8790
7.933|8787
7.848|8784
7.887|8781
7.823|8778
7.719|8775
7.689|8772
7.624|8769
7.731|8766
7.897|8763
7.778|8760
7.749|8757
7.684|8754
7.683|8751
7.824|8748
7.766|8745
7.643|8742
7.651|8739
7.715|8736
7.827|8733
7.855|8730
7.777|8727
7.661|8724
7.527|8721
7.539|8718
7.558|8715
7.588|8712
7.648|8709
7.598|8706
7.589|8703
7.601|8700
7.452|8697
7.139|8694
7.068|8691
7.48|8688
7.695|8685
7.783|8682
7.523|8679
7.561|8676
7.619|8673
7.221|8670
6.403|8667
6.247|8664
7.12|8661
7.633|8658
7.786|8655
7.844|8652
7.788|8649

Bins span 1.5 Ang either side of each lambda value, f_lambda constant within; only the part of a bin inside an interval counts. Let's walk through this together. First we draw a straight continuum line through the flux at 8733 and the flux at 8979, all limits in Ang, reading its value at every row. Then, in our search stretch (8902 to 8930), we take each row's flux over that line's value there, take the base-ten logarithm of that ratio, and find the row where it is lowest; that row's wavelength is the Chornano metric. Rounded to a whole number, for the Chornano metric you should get 8928 Ang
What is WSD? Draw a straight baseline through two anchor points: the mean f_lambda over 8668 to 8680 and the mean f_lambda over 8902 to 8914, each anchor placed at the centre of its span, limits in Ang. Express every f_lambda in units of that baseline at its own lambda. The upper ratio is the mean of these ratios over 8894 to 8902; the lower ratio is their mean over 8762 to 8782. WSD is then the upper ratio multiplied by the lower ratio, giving 1.01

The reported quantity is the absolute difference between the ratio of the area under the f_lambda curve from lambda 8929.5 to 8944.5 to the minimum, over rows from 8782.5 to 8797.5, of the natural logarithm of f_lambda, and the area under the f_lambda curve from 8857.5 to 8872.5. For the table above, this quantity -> 58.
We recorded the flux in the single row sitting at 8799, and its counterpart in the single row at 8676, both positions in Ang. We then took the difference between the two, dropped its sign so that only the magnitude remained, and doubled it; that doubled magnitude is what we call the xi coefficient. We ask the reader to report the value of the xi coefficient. 0.7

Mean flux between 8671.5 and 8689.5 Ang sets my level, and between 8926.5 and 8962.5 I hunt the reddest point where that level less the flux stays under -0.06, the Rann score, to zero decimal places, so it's 8961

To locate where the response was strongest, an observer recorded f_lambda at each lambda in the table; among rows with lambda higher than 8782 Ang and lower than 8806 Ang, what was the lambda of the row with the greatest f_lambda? 8793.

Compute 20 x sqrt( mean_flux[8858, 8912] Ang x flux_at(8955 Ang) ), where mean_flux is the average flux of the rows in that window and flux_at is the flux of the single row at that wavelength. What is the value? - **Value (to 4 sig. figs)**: 154.5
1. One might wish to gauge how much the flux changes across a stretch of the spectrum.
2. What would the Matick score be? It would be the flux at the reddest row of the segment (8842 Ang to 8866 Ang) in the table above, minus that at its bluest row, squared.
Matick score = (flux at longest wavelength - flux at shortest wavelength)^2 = 0.35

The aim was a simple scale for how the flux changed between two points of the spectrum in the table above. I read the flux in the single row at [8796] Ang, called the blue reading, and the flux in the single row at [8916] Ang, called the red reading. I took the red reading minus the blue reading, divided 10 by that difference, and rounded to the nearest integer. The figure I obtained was -87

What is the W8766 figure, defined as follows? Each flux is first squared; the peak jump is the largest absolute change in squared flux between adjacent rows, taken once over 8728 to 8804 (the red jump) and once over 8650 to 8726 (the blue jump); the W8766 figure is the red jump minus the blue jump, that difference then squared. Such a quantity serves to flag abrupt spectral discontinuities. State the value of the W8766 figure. 82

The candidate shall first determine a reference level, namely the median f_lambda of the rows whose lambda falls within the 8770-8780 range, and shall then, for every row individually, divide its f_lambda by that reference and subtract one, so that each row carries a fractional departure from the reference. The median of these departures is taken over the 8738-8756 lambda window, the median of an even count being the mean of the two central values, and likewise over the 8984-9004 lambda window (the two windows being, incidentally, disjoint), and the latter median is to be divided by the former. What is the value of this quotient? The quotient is -1.7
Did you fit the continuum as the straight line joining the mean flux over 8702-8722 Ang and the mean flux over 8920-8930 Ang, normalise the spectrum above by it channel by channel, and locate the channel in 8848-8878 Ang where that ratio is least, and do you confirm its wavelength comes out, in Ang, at 8877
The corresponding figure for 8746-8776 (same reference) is 8769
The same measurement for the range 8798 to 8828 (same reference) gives 8808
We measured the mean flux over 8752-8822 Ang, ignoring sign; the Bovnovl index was 7.80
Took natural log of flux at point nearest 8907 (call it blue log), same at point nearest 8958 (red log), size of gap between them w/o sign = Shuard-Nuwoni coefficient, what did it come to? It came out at 0.015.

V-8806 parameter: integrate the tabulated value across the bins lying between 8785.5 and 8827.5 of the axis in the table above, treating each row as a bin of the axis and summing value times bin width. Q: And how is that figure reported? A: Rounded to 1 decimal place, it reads 329.1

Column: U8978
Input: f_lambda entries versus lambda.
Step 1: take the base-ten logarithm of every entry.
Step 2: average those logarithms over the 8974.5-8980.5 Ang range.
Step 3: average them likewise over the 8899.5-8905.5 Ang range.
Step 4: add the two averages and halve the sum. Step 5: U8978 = 0.891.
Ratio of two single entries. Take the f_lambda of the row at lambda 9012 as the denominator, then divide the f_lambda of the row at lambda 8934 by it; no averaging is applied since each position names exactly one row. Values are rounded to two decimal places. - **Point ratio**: 1.04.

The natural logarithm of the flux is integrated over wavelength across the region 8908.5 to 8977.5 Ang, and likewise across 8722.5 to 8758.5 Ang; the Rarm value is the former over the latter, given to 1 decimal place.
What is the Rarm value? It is 1.9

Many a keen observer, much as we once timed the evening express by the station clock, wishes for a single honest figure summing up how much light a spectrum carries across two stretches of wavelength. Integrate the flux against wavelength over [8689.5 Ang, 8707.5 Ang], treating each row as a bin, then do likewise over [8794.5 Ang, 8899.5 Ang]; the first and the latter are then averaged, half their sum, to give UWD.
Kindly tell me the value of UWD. 478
